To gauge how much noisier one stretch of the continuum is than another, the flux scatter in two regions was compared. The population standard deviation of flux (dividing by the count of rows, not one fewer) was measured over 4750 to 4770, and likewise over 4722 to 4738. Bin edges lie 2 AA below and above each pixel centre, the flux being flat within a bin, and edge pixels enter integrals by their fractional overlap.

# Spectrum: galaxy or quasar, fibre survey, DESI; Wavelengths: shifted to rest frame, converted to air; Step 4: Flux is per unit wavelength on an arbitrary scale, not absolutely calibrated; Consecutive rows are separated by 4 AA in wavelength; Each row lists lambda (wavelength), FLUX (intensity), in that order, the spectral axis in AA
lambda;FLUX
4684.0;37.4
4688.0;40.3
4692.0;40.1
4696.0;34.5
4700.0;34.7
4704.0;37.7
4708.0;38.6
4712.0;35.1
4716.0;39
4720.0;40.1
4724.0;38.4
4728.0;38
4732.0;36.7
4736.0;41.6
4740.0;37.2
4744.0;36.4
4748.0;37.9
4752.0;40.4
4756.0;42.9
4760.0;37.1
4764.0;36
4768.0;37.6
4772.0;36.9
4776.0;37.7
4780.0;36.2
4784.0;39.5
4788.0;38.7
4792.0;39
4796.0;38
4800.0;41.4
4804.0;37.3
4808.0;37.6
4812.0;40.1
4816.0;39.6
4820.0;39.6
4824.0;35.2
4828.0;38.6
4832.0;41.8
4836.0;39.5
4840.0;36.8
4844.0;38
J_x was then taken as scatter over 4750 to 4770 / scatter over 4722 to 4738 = 1.4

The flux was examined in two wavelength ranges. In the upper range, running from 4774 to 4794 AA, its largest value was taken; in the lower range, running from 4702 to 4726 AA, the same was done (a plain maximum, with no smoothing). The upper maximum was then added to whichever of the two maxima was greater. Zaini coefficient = 79.6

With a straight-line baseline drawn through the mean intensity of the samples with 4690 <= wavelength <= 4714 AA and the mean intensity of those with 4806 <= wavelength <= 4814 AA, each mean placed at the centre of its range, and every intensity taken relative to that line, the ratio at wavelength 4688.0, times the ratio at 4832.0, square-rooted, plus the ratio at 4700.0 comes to 2.03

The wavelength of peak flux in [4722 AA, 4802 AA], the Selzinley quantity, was 4756.0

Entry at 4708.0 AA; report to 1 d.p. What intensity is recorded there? 38.6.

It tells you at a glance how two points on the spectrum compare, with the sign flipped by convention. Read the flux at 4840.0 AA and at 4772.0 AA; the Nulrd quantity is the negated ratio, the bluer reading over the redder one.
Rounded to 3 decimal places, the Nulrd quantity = -1.003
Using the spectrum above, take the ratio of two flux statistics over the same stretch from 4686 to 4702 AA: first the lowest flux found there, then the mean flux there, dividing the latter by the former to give 1.08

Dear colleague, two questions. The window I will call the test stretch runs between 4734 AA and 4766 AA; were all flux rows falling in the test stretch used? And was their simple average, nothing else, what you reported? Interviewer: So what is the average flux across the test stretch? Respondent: 38.7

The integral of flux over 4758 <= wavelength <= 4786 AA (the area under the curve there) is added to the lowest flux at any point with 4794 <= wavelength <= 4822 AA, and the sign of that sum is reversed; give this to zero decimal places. -1081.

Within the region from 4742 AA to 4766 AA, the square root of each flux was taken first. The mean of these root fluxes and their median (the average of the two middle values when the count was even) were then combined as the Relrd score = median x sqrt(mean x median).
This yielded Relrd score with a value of 37.7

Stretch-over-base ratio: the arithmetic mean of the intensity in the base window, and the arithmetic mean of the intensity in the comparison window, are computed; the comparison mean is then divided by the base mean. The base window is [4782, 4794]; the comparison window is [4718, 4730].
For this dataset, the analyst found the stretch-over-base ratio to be 0.99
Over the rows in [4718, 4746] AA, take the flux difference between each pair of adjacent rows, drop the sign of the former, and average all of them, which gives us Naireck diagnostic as 2.25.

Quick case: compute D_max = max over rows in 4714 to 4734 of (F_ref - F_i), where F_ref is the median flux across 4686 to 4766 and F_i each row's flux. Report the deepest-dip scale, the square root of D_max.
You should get 1.1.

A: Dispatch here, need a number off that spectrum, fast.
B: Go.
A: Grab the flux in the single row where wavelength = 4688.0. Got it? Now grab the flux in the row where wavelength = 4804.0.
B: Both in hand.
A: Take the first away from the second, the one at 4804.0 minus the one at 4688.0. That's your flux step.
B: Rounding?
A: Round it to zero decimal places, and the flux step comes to -3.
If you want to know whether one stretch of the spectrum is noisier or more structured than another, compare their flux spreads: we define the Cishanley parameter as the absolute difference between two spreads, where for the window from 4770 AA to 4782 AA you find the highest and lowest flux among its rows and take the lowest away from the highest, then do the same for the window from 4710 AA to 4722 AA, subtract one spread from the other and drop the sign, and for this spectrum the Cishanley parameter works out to 3.5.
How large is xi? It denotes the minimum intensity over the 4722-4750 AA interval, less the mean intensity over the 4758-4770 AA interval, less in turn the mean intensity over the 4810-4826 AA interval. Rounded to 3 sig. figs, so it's -39.1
